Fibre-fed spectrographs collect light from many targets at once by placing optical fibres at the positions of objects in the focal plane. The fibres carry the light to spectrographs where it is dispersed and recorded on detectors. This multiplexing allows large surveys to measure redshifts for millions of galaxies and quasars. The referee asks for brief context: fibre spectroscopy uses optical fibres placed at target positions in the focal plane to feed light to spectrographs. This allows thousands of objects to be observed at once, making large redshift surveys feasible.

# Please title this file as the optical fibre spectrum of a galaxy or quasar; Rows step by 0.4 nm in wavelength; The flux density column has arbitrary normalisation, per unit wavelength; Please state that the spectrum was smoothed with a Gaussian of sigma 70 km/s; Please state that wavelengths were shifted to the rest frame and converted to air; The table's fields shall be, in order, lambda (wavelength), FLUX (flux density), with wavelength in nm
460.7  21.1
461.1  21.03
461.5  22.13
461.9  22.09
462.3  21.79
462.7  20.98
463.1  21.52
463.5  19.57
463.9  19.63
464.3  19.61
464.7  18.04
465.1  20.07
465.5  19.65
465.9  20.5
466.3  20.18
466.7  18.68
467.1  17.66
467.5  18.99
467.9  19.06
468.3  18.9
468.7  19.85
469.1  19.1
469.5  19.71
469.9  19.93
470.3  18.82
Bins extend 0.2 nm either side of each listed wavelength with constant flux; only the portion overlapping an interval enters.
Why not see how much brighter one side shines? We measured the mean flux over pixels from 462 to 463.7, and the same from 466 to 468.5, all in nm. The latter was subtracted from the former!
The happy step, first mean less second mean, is 2.1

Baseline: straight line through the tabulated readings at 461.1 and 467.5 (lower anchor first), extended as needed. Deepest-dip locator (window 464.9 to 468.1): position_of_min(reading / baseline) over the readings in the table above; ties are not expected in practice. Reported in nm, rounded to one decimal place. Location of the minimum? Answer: 467.1 nm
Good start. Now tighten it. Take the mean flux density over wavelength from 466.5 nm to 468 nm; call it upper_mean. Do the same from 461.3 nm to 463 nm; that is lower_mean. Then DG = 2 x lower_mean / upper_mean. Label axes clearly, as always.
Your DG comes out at 2.34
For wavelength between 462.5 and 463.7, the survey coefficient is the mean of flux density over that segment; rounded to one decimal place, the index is 20.7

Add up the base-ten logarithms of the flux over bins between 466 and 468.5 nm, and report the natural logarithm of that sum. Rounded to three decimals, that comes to 2.036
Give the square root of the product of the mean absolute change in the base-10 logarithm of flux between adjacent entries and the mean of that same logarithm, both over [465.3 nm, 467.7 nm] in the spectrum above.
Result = 0.172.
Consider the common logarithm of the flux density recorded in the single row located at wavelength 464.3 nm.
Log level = 1.292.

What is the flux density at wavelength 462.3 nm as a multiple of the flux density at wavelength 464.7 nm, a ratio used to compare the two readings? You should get 1.21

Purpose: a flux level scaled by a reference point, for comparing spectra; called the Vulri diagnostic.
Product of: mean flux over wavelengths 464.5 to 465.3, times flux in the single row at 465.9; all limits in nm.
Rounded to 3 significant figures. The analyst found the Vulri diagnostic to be 391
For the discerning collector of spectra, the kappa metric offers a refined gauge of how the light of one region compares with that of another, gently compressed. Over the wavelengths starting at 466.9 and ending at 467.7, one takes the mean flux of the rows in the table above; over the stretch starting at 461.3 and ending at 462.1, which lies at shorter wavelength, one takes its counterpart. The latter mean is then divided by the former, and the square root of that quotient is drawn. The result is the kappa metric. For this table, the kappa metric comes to 1.10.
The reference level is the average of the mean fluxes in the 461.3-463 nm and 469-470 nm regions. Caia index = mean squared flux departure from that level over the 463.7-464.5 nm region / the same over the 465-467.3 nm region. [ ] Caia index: 0.4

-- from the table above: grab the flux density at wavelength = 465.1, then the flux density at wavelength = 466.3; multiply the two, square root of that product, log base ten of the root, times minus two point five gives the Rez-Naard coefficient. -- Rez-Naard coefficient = -3.26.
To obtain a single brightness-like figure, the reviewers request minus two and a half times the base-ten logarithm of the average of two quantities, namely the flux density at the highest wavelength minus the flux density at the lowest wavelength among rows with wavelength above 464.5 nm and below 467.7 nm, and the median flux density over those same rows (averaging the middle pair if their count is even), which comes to -2.51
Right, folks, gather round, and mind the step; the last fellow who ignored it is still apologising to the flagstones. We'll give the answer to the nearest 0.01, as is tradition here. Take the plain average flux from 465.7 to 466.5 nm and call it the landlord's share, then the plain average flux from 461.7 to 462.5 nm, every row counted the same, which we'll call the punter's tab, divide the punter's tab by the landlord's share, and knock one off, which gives 0.08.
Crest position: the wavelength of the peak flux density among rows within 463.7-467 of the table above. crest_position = 465.9 nm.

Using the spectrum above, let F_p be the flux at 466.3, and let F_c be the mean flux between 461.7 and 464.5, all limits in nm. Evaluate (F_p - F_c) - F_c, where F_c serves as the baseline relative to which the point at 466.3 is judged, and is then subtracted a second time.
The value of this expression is -21.3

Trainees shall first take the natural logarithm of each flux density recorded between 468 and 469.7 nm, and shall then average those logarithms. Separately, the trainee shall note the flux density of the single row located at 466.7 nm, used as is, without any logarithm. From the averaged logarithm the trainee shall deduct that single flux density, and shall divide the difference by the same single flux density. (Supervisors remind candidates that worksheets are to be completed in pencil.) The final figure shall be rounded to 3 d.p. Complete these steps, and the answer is -0.841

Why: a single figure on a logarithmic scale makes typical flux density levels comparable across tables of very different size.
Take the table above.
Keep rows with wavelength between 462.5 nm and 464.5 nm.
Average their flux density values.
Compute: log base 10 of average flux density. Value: 1.31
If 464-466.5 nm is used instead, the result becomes 1.29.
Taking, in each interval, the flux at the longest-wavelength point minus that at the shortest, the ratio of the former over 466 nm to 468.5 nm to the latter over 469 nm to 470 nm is -1.5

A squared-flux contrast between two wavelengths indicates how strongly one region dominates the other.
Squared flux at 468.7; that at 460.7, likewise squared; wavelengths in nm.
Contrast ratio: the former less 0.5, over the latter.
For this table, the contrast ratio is 0.884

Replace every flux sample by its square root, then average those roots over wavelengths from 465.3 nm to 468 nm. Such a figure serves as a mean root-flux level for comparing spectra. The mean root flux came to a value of 4.39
